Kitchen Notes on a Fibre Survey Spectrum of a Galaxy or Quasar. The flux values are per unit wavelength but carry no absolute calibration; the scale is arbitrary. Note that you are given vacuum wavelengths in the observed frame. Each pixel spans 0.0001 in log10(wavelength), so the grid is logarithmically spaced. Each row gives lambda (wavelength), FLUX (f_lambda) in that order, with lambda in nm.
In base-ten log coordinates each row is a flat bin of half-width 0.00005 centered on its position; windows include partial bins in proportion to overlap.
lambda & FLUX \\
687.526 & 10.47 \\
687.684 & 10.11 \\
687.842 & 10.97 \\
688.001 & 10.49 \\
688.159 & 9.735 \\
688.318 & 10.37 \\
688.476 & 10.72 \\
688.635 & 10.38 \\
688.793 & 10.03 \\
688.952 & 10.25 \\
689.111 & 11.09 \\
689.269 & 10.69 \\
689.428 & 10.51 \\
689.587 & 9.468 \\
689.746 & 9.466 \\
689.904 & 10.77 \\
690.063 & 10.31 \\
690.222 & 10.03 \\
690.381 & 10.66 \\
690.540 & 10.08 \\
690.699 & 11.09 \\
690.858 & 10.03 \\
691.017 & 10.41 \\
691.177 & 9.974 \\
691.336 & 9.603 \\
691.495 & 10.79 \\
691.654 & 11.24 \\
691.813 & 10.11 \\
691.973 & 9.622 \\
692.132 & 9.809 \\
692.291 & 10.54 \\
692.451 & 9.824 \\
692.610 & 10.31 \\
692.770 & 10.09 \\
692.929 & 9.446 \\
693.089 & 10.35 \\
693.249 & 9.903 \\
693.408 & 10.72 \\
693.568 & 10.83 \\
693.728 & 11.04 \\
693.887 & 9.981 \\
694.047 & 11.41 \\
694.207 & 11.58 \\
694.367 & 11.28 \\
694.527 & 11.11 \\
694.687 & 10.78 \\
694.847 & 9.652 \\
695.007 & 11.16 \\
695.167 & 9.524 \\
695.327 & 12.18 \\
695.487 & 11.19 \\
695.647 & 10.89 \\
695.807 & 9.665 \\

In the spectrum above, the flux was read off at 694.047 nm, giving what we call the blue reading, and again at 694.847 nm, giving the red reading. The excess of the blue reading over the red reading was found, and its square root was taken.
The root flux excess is 1.3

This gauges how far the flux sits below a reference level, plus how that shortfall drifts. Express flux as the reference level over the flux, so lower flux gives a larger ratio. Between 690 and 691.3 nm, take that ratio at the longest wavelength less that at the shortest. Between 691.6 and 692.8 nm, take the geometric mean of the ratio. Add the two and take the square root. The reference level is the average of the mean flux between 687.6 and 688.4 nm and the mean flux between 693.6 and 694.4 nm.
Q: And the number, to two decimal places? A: 1.04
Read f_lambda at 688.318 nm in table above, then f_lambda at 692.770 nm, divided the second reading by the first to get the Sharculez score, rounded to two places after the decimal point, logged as 0.97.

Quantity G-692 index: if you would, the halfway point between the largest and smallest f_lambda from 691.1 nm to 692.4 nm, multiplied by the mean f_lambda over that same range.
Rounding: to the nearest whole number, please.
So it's 106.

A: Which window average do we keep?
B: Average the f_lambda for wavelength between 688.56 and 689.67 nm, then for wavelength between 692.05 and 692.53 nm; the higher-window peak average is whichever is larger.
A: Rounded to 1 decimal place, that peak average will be 10.3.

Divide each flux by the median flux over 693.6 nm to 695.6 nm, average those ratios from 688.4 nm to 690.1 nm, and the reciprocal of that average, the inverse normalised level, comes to 1.08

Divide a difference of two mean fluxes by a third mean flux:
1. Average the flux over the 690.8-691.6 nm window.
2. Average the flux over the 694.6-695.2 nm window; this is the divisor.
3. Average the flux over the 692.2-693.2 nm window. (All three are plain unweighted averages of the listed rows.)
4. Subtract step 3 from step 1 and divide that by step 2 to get 0.01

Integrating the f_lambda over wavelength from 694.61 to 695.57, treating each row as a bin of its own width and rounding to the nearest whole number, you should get 10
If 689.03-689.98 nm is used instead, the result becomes 10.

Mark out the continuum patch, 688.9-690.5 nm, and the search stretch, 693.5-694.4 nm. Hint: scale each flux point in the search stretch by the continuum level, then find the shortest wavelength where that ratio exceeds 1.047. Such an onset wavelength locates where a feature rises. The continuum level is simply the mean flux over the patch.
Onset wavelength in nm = 693.568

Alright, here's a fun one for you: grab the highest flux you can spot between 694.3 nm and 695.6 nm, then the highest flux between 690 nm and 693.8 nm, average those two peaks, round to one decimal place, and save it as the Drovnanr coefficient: 11.7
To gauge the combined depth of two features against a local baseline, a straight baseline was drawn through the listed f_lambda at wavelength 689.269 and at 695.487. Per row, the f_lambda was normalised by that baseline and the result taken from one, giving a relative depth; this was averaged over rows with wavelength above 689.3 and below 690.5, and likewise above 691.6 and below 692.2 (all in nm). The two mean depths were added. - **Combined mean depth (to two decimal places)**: 0.12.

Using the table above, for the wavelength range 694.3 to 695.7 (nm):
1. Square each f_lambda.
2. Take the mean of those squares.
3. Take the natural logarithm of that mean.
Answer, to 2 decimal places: 4.78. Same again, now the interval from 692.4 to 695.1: 4.72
